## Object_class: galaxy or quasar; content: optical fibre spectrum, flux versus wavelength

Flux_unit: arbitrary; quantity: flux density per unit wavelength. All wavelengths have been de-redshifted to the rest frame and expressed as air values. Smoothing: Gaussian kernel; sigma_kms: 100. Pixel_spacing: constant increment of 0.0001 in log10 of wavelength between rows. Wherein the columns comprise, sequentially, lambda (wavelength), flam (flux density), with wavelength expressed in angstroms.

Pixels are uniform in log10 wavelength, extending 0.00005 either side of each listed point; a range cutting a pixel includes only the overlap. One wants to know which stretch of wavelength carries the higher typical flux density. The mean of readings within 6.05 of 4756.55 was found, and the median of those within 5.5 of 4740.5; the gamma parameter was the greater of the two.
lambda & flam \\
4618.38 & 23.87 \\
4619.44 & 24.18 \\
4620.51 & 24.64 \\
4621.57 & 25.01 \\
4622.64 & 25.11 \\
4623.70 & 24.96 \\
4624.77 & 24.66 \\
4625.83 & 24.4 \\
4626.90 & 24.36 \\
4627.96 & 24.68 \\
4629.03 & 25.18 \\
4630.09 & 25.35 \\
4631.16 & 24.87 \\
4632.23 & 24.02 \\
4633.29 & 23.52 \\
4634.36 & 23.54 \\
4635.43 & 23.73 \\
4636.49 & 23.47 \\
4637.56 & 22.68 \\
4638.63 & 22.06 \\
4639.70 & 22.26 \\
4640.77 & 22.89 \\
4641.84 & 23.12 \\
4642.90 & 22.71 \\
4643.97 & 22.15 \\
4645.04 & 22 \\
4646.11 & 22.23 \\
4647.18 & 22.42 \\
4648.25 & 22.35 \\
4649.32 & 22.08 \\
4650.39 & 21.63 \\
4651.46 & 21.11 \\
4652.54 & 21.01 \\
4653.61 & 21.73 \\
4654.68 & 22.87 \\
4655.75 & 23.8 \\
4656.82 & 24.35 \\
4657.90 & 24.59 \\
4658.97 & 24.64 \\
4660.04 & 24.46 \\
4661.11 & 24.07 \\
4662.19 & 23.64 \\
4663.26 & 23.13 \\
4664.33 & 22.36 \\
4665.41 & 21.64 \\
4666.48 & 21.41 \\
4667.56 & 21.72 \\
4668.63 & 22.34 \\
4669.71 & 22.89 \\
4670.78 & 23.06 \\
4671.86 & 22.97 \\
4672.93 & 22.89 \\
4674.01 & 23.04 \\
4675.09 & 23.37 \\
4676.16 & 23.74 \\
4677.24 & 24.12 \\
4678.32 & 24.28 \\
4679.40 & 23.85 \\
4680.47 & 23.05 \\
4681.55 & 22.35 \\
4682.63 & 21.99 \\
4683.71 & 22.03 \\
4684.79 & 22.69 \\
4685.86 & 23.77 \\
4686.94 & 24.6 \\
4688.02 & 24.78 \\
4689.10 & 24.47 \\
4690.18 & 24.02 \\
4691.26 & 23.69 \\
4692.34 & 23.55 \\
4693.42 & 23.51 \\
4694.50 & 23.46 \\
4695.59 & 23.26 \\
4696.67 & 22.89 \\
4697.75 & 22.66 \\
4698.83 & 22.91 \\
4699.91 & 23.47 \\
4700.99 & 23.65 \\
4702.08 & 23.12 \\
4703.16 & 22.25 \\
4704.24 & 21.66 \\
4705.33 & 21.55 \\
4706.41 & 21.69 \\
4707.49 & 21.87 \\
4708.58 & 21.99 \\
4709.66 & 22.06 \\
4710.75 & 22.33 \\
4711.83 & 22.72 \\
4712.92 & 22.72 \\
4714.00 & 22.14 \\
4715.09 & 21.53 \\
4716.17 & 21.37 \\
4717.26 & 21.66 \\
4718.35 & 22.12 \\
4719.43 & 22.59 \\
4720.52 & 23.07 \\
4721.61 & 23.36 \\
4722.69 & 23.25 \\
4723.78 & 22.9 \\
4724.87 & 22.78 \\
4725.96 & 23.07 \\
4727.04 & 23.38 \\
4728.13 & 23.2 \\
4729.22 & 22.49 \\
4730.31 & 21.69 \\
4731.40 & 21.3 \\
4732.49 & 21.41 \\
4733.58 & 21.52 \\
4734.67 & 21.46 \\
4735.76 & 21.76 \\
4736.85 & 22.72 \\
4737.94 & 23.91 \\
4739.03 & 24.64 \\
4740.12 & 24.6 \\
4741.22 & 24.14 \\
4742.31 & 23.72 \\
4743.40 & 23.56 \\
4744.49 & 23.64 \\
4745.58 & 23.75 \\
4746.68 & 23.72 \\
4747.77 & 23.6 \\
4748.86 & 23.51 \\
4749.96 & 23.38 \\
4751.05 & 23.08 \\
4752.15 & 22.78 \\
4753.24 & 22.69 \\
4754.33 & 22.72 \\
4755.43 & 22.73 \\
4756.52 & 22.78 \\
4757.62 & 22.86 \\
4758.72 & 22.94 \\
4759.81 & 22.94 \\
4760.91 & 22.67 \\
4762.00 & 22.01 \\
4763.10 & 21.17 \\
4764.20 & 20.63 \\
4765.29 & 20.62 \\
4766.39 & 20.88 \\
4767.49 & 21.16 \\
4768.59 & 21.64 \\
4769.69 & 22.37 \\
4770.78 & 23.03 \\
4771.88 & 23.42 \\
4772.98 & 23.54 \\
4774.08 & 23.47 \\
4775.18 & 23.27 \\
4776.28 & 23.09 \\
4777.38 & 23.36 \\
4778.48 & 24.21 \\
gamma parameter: 23.7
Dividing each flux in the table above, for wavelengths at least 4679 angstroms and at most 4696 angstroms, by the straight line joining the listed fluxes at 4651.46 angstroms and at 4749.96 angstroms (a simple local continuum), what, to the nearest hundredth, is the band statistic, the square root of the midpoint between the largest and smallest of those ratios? 1.03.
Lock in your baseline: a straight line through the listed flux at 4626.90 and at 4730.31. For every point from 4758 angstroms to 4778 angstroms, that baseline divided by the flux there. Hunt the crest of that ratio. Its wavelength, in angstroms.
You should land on 4764.20 angstroms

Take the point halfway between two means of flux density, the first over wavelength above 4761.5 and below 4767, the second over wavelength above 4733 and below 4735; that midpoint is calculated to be 21.3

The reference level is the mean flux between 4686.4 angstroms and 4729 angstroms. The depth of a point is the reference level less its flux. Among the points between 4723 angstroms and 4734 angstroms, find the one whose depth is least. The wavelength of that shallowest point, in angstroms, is 4727.04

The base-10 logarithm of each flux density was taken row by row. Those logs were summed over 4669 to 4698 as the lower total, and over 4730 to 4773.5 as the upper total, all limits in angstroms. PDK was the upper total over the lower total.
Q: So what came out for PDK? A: 1.5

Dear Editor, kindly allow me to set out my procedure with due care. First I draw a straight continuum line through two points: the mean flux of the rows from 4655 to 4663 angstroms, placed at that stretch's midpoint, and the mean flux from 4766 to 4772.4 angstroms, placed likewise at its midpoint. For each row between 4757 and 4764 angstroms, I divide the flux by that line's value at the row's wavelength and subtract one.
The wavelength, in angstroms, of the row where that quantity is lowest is 4763.10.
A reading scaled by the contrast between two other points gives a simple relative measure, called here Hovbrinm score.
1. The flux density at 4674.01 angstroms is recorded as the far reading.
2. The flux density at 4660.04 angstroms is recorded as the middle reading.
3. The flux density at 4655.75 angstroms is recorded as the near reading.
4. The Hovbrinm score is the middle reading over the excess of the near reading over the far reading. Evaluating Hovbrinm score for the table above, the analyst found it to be 32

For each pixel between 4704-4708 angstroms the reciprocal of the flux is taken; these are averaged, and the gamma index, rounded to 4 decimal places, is 0.0461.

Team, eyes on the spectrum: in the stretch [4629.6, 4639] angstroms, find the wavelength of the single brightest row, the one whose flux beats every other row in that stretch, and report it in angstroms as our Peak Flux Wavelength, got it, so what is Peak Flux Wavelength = 4630.09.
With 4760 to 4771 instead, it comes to 4770.78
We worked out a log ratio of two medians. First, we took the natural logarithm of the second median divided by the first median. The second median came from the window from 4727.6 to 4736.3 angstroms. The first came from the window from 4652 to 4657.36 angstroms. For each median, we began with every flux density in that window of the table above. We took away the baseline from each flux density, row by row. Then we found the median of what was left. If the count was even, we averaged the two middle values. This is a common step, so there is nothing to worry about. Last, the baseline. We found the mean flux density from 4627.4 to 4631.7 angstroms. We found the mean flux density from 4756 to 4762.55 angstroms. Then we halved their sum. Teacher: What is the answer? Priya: 0.8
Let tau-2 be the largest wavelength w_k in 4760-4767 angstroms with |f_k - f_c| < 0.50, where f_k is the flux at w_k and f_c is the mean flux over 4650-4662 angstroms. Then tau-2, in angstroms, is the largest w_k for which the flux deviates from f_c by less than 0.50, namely 4760.91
